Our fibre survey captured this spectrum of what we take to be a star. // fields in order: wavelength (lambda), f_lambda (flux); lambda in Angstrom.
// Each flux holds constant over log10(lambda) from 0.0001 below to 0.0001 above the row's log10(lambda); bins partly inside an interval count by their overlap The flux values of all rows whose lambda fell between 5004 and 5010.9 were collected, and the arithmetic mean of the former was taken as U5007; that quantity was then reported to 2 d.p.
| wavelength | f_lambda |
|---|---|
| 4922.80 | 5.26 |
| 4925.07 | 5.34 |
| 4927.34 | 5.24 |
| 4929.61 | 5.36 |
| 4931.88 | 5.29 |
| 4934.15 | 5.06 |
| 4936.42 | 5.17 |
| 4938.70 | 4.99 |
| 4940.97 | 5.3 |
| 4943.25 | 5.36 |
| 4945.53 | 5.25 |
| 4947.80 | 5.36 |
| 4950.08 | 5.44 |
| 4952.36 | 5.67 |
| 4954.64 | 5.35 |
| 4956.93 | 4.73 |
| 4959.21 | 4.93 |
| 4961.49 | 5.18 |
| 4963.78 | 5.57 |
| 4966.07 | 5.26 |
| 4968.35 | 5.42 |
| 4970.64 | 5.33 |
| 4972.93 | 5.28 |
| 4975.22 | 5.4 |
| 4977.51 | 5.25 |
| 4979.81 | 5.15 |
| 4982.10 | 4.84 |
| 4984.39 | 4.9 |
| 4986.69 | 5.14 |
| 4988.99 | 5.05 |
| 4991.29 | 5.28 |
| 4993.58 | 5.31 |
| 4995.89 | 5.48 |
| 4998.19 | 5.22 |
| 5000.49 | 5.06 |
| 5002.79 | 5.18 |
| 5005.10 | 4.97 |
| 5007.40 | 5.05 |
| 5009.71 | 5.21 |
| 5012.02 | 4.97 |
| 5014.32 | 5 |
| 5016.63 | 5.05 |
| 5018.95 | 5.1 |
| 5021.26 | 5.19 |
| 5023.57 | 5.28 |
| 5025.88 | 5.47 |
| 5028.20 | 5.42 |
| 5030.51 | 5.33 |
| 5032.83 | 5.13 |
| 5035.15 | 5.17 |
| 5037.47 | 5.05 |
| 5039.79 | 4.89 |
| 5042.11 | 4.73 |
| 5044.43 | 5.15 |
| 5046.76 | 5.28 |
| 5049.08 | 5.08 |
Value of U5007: 5.08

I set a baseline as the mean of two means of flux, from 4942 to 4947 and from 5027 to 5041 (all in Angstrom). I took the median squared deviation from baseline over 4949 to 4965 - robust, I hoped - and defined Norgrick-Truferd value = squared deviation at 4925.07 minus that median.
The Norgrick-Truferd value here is -0.08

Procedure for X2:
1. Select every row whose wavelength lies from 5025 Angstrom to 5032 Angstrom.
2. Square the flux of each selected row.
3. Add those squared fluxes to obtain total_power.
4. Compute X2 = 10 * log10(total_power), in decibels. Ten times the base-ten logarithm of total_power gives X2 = 19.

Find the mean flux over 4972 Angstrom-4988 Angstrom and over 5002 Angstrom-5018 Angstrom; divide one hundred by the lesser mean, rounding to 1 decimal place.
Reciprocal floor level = 19.8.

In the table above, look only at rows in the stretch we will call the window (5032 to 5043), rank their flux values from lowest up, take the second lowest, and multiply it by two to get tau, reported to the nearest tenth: 9.8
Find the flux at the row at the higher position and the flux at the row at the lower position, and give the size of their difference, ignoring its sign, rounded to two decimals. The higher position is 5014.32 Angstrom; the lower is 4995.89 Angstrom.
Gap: 0.48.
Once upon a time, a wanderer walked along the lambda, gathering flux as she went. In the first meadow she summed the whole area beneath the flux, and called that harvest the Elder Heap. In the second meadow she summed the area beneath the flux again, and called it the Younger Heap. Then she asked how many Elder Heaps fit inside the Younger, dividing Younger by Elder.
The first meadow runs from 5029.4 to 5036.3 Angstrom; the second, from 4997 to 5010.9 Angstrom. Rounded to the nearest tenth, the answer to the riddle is 2.0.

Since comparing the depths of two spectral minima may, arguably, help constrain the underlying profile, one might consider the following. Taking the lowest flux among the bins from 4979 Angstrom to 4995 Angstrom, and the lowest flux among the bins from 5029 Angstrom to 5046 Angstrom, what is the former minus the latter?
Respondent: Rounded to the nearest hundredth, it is 0.11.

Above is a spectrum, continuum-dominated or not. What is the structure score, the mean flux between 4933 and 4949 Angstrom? 5.21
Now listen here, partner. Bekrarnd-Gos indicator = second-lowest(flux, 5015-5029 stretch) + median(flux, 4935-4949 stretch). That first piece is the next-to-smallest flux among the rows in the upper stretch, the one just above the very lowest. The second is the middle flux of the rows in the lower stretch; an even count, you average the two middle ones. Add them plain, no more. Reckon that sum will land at 10.4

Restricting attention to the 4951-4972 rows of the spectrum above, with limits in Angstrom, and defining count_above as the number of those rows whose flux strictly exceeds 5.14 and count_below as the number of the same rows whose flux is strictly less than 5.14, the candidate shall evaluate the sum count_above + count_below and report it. 9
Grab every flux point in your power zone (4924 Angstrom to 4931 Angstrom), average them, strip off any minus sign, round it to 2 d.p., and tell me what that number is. 5.31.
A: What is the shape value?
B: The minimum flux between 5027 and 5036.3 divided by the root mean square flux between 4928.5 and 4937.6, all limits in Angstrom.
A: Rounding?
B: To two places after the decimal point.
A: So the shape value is 0.98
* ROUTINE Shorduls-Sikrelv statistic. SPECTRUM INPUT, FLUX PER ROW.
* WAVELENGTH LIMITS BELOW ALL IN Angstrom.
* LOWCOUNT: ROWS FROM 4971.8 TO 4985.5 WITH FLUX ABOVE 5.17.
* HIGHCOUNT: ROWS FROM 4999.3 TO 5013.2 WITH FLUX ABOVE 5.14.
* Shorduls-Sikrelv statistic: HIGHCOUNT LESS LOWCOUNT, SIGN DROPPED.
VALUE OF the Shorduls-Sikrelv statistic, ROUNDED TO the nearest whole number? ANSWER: 1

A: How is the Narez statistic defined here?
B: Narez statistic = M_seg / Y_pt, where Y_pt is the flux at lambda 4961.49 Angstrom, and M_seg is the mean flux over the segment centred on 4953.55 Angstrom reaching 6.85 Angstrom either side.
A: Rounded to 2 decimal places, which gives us 1.01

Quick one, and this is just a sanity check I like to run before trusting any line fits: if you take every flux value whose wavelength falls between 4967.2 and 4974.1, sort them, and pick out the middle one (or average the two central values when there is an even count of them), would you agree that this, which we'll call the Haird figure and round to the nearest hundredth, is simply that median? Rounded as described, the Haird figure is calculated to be 5.33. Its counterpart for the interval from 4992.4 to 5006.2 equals 5.20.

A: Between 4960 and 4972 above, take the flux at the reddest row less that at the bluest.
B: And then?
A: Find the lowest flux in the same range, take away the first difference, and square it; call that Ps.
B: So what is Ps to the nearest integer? 25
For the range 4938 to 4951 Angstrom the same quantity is 21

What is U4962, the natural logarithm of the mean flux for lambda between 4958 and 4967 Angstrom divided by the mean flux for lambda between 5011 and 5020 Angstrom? 0.04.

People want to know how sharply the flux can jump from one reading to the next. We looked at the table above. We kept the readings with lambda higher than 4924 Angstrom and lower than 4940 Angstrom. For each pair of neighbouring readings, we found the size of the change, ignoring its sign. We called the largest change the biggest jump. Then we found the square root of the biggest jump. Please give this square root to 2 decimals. 0.48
